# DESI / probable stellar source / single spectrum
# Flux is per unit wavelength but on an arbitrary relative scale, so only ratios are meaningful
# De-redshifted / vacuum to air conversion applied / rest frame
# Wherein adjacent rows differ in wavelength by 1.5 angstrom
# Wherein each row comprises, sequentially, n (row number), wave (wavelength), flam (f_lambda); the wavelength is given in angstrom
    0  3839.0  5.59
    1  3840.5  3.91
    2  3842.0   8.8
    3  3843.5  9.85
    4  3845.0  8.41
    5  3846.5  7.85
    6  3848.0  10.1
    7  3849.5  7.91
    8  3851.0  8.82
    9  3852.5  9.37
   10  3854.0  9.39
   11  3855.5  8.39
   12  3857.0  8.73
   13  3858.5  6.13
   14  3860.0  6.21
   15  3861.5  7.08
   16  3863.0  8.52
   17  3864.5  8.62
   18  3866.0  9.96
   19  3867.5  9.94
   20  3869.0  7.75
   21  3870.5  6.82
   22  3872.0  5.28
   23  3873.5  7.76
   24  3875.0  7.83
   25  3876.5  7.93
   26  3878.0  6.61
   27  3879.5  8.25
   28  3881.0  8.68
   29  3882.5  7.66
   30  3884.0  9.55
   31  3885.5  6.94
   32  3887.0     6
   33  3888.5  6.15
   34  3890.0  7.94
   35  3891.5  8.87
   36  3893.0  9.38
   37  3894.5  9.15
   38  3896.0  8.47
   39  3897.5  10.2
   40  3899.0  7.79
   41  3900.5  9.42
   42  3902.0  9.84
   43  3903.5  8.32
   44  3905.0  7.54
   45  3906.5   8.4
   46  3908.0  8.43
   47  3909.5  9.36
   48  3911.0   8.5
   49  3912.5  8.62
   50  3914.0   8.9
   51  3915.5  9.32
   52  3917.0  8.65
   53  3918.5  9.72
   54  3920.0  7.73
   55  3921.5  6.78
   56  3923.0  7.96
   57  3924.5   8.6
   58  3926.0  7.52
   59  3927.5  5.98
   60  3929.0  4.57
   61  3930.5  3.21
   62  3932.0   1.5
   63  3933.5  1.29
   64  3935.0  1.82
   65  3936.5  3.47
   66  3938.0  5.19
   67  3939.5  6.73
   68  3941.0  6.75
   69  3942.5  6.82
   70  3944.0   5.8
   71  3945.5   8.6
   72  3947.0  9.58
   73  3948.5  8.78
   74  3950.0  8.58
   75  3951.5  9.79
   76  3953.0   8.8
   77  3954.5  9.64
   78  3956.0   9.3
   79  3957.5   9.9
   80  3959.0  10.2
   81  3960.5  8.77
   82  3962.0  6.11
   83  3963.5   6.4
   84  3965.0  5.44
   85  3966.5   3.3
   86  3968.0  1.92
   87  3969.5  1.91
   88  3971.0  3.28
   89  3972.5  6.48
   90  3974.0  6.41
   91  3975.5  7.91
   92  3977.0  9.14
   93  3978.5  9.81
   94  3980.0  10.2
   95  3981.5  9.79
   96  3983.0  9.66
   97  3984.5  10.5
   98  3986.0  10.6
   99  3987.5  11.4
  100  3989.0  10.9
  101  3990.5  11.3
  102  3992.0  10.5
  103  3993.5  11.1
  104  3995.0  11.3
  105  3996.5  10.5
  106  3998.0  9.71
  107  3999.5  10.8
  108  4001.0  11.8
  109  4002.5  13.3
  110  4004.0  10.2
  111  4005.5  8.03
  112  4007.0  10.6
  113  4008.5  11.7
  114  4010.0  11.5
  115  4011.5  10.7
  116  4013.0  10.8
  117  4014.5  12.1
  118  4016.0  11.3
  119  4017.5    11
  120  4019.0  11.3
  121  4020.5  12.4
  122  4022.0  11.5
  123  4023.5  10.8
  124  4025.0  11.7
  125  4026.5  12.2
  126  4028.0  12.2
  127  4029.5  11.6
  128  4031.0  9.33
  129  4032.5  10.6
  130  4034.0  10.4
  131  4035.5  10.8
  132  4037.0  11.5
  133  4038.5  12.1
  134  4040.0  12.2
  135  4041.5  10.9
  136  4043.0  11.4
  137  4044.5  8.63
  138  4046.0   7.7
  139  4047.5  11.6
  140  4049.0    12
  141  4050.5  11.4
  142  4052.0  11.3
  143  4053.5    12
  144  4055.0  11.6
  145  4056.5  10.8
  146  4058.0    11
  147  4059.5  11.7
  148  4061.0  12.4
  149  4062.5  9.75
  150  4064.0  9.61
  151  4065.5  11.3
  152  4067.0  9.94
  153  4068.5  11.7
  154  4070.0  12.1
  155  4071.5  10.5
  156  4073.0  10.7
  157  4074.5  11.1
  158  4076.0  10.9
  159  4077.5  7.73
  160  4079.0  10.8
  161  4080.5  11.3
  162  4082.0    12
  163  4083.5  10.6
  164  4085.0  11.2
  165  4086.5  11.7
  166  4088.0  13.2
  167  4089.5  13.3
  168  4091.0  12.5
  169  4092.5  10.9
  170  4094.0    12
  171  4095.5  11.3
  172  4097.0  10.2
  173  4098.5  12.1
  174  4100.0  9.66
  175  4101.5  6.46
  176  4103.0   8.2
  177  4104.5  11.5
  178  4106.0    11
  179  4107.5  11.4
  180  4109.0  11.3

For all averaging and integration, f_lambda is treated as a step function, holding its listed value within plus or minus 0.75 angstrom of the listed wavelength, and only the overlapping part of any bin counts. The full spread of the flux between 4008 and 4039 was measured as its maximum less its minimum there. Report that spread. 3.1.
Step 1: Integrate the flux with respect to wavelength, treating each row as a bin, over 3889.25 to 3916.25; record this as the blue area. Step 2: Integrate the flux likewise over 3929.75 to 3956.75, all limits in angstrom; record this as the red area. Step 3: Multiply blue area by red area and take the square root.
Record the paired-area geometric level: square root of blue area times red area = 203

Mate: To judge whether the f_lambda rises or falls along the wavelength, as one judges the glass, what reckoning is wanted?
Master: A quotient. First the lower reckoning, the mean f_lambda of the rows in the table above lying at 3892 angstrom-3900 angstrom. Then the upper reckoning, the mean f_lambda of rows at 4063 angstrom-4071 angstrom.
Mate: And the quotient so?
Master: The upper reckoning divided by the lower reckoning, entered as 1.21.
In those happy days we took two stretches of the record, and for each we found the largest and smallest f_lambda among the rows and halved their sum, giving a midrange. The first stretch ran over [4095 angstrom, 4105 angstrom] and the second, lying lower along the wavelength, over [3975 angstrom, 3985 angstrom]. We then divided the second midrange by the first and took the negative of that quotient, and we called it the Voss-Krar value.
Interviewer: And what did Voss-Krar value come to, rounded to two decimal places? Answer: -0.99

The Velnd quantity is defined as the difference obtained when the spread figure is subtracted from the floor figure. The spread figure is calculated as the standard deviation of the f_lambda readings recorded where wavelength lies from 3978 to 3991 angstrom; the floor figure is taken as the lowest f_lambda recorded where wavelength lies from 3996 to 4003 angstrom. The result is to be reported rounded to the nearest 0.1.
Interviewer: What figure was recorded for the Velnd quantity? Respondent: 9.1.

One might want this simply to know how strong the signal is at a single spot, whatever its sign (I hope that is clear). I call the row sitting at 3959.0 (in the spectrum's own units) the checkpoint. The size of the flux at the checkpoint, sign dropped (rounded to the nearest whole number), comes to 10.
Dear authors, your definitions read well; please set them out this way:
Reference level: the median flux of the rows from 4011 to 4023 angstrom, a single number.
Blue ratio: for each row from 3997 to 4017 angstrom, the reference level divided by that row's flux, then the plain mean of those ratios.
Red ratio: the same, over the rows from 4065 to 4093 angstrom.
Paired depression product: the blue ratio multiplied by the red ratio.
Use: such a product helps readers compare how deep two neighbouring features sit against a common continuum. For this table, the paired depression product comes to 1.1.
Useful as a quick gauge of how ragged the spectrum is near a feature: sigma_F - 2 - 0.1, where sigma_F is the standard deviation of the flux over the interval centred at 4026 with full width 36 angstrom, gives -1.4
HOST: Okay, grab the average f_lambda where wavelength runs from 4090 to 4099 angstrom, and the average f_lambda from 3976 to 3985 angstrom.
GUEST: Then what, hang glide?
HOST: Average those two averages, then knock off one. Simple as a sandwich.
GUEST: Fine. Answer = 9.7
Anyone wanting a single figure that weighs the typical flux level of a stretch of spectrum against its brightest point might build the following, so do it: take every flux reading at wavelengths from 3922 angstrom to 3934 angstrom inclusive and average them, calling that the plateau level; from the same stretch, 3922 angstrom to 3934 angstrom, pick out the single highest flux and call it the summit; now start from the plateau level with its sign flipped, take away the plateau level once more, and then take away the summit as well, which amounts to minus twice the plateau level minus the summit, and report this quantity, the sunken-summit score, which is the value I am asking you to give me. -19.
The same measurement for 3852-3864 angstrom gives -25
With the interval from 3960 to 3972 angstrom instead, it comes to -18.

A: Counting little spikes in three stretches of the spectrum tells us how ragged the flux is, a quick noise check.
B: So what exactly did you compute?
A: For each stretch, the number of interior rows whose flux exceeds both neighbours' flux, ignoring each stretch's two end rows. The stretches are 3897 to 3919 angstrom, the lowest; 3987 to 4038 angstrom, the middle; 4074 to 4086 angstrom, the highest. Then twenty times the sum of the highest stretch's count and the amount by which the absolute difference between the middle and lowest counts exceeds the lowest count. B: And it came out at 40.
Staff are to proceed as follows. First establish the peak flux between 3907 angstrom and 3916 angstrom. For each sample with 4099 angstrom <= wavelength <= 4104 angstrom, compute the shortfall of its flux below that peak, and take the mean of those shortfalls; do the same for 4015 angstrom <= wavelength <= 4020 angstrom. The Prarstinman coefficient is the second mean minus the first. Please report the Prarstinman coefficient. -3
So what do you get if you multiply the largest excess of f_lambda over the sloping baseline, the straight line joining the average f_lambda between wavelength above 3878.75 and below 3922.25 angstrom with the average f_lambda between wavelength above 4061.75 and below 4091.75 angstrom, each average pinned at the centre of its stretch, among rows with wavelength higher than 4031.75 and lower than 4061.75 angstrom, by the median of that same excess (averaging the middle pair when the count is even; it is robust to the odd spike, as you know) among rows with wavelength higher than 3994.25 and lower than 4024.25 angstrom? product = 1.6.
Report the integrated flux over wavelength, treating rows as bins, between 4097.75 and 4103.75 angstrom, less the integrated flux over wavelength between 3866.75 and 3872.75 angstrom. 10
